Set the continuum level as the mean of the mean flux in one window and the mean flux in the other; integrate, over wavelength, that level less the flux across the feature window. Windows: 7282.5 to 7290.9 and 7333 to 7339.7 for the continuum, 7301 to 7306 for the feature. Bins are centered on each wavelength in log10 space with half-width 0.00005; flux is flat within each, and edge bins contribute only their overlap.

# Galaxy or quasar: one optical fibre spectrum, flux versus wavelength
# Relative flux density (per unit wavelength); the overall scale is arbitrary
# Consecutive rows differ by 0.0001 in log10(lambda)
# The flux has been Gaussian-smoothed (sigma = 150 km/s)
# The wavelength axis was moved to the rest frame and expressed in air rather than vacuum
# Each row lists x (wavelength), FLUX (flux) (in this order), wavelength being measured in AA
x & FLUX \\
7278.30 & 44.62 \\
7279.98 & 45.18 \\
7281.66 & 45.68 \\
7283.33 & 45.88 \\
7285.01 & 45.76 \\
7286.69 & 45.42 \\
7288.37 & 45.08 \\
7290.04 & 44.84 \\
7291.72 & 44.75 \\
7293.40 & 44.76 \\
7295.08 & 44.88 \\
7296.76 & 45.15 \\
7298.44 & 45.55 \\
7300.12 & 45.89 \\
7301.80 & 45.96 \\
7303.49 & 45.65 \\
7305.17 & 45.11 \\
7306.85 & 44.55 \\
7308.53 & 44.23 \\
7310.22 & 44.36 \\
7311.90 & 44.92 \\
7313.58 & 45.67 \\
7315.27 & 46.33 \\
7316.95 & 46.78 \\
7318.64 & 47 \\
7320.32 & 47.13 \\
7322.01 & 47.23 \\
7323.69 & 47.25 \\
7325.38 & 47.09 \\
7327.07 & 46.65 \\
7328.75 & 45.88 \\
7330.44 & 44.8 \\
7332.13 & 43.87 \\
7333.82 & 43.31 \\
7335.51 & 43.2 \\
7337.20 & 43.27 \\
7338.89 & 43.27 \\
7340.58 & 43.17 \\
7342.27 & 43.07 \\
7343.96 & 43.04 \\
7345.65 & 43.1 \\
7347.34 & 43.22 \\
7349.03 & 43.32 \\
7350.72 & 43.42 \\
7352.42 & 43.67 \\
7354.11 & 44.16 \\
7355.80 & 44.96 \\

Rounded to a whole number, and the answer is -6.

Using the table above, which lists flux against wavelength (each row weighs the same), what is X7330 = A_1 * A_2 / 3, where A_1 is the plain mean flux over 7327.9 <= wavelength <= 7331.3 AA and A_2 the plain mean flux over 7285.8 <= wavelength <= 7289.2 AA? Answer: 684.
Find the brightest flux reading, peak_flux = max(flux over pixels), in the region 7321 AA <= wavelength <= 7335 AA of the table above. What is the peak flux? 47.25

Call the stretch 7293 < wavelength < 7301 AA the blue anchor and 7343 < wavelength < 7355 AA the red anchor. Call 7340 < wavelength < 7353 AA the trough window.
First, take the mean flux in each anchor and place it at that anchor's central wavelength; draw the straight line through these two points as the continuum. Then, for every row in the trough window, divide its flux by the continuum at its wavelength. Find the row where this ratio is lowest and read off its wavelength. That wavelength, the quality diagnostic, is 7342.27 AA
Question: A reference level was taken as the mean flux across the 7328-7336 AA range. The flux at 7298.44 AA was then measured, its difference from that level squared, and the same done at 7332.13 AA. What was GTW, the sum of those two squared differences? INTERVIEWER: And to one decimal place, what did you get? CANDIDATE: 1.9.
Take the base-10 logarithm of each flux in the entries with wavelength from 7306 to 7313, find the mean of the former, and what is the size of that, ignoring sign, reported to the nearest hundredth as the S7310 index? 1.65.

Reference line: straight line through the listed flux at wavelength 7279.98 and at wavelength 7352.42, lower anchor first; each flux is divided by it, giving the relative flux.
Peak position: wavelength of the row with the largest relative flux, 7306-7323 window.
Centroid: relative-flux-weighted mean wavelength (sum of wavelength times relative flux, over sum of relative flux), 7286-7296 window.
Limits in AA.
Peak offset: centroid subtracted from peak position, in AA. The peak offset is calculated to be 31.1 AA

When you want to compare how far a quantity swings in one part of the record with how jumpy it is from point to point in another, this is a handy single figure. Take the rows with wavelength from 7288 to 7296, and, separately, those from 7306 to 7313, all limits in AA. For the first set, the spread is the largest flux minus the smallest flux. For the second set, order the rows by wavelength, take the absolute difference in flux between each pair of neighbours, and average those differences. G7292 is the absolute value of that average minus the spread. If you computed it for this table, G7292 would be 0.01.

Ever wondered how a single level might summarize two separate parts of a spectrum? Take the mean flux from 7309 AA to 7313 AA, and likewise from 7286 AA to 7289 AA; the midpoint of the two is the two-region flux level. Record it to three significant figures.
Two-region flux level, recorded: 44.9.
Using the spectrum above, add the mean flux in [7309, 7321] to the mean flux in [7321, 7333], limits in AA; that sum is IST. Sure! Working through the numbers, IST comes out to 92.1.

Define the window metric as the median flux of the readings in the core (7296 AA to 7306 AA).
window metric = 45.6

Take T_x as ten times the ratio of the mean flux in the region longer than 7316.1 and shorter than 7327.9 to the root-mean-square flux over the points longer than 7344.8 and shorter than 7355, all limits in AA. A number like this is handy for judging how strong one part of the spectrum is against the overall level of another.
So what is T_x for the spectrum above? 10.8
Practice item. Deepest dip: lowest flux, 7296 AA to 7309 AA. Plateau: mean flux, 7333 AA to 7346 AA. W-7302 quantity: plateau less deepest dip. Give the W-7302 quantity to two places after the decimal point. -1.05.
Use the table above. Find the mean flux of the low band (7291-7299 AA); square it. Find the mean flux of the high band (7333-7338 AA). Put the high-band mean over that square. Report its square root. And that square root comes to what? 0.146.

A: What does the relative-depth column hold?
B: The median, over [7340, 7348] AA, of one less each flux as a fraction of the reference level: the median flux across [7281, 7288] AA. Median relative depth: 0.06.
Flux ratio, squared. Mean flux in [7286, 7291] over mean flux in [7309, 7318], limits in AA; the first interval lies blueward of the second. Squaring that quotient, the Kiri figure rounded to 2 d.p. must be 0.98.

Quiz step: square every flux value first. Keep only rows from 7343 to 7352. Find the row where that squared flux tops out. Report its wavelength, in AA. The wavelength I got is 7350.72 AA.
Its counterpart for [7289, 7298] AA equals 7296.76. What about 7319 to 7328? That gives 7323.69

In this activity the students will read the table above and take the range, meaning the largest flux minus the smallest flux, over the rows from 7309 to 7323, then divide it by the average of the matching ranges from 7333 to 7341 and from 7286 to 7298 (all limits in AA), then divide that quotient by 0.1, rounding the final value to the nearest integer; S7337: 71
